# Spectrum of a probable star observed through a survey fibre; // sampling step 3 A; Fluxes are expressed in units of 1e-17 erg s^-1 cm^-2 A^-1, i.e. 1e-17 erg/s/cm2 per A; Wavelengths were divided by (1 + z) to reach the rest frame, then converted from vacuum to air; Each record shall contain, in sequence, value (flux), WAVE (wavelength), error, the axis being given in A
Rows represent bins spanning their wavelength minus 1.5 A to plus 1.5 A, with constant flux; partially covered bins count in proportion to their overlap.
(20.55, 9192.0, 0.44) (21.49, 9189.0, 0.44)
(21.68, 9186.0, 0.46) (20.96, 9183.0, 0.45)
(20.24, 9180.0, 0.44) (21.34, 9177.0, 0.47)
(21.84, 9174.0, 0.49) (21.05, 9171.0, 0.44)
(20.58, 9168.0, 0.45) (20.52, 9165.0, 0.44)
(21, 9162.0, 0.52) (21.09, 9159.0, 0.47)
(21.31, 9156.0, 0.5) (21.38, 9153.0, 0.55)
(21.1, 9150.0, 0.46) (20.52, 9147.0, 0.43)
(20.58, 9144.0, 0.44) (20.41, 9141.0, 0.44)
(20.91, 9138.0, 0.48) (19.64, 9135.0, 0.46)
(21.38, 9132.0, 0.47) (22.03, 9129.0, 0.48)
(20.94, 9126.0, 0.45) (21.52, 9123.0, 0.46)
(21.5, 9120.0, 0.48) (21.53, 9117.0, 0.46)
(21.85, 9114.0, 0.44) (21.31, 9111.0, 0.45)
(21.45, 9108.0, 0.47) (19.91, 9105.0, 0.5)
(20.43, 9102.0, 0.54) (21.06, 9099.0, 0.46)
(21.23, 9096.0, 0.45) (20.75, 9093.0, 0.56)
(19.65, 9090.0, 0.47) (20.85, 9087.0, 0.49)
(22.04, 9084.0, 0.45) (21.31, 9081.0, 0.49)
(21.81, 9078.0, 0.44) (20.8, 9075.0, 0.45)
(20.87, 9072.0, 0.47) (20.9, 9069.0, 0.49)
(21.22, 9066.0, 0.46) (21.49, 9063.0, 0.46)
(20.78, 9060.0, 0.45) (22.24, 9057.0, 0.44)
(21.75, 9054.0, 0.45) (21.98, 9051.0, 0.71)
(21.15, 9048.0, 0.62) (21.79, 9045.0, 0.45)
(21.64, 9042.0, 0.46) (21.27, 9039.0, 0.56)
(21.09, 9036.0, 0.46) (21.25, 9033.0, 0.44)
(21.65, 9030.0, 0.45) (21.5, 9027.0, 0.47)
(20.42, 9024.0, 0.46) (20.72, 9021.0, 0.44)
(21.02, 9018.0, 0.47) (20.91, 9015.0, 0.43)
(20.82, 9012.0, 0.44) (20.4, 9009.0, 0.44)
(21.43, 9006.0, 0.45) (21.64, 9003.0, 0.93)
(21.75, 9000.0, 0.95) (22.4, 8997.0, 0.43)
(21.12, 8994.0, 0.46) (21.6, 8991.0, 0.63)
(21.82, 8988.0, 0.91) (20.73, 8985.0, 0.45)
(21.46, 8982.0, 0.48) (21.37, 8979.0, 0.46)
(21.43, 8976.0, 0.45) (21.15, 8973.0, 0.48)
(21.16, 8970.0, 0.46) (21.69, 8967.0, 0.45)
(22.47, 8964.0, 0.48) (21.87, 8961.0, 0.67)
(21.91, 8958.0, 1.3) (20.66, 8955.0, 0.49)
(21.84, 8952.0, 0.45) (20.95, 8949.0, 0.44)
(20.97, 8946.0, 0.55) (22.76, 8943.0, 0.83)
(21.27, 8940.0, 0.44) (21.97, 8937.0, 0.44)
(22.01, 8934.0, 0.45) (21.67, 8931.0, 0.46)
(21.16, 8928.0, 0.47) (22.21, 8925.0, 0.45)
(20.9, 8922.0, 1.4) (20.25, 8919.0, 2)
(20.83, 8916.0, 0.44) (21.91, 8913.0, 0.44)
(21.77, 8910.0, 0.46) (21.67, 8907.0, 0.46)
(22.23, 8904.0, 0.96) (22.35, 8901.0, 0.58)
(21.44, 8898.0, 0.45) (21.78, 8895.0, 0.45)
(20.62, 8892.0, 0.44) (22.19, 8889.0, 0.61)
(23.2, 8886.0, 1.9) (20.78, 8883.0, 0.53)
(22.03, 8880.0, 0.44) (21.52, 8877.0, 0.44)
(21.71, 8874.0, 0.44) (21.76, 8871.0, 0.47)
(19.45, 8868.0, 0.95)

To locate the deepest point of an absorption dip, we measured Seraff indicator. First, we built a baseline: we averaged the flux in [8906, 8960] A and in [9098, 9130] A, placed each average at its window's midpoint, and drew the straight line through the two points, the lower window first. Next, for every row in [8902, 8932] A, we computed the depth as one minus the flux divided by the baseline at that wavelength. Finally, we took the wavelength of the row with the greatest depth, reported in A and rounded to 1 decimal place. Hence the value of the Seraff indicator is 8919.0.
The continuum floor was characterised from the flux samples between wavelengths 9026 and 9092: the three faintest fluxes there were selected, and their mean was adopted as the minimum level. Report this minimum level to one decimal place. 20.4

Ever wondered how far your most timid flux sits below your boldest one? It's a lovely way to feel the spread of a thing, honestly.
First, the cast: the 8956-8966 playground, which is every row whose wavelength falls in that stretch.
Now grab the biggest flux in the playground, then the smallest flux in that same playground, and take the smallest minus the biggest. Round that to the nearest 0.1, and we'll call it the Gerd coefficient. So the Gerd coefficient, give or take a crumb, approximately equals -0.6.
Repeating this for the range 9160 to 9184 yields -1.6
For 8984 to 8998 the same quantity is -1.7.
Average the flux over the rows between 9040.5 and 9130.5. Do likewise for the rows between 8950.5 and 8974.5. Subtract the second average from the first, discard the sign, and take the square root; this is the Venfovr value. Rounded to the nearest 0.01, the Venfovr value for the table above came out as 0.58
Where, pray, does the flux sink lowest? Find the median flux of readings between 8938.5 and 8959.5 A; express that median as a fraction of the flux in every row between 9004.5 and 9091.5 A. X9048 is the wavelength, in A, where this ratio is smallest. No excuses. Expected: 9057.0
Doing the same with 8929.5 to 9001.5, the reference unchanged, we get 8943.0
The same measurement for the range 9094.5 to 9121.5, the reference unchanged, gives 9114.0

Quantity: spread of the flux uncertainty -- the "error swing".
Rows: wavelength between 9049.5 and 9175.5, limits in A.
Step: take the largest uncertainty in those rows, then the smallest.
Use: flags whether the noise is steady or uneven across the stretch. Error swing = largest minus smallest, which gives 0.28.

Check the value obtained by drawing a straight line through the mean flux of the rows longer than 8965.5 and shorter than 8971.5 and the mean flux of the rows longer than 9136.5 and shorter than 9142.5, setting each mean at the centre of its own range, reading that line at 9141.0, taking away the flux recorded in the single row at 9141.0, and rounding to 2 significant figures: 0.24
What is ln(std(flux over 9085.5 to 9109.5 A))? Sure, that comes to -0.5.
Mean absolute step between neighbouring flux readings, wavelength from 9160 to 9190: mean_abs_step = 0.56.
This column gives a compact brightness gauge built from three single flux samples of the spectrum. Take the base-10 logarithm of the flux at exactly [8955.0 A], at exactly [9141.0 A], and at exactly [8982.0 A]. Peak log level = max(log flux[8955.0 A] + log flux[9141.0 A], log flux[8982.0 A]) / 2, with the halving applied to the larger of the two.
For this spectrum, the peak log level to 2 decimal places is 1.31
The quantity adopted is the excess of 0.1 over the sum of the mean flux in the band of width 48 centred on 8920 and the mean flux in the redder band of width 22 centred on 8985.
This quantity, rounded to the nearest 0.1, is -42.9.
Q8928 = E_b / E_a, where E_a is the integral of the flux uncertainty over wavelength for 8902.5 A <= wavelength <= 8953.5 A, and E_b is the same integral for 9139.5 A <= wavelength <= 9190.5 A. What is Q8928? 0.71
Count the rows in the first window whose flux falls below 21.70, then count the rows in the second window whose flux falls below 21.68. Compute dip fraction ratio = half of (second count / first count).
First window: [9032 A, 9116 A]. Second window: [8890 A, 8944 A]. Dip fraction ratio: 0.21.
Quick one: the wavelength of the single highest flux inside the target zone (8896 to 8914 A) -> 8901.0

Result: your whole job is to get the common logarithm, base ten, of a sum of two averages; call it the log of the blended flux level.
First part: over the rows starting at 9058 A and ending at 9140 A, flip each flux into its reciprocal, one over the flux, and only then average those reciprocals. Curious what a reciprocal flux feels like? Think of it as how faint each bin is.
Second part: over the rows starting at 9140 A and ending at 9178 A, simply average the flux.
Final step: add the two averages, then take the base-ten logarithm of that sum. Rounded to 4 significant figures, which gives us 1.323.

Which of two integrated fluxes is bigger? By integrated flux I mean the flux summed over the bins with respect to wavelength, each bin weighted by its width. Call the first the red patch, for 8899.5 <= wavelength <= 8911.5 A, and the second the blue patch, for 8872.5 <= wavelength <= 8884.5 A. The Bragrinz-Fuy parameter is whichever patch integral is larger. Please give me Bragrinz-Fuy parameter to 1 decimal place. 264.1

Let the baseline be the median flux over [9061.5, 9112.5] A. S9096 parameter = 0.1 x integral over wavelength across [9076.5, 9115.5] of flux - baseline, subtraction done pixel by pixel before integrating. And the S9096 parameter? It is 0.0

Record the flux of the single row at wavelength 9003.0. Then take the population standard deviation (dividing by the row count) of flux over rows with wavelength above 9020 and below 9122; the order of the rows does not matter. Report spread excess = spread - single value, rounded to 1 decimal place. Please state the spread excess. -21.1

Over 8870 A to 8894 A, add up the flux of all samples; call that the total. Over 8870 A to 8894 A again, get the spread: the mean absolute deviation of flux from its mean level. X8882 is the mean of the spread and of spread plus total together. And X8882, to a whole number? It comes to 87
